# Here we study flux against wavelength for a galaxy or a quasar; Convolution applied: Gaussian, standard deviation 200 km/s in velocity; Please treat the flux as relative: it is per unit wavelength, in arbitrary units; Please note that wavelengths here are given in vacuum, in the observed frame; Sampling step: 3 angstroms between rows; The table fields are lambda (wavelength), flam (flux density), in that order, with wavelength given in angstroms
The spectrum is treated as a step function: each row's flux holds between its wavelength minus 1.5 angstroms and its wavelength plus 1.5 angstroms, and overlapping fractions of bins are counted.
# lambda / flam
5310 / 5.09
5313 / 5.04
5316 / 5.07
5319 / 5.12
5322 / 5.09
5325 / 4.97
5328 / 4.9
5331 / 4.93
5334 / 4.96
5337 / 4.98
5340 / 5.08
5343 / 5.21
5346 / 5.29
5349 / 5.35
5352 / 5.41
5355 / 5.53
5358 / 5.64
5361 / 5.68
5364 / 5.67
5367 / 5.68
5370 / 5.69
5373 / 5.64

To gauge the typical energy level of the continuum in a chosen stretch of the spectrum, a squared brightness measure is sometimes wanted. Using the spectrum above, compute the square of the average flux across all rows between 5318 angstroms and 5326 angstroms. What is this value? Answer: 25.6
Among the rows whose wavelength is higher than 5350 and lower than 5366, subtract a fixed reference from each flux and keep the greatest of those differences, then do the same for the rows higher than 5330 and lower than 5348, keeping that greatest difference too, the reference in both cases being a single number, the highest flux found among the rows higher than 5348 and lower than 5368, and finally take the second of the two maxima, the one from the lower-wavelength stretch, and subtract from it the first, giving -0.4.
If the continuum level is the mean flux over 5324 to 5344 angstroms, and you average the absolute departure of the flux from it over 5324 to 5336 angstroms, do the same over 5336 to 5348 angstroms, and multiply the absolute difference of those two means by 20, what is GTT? 2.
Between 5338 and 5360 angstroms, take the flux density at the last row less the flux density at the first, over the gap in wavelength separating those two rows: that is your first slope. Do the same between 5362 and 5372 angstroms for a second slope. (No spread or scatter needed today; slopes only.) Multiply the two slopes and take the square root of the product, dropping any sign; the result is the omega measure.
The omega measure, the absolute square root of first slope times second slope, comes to 0.010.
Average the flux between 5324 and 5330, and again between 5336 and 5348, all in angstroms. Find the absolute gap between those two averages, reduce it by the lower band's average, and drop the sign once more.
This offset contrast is 4.7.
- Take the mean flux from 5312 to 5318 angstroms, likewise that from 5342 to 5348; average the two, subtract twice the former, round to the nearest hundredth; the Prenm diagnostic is -4.96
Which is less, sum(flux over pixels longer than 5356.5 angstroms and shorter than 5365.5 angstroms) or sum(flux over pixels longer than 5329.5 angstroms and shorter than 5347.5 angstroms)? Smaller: 17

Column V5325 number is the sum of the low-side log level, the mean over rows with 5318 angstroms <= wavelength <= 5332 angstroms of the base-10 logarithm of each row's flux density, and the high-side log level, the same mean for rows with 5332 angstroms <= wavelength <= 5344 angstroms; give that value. 1.40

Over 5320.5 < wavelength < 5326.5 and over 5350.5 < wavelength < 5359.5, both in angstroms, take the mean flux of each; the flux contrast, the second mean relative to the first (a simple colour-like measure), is 1.10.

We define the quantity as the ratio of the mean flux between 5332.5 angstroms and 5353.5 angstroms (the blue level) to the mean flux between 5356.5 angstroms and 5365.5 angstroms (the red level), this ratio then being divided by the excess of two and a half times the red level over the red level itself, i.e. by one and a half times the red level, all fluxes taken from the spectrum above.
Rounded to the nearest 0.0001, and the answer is 0.1077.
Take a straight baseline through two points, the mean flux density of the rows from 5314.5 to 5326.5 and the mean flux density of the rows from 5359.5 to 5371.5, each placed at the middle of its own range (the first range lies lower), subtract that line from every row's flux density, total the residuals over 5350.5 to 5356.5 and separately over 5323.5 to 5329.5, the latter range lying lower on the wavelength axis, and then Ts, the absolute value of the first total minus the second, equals 0.3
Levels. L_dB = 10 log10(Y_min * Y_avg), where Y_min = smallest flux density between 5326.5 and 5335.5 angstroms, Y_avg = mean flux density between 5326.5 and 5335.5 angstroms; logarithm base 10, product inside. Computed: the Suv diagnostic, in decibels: 13.8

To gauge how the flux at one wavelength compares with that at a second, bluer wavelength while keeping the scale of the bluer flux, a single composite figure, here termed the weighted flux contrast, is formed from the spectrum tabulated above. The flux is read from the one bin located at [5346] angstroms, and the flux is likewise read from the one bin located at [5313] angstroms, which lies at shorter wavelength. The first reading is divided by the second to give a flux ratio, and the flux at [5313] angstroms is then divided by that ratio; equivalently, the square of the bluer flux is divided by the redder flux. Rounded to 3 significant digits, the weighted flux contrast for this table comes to 4.80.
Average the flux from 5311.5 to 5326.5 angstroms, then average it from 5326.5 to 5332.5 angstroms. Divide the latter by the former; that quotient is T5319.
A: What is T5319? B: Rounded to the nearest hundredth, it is 0.97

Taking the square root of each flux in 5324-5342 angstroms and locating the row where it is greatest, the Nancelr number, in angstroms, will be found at 5340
